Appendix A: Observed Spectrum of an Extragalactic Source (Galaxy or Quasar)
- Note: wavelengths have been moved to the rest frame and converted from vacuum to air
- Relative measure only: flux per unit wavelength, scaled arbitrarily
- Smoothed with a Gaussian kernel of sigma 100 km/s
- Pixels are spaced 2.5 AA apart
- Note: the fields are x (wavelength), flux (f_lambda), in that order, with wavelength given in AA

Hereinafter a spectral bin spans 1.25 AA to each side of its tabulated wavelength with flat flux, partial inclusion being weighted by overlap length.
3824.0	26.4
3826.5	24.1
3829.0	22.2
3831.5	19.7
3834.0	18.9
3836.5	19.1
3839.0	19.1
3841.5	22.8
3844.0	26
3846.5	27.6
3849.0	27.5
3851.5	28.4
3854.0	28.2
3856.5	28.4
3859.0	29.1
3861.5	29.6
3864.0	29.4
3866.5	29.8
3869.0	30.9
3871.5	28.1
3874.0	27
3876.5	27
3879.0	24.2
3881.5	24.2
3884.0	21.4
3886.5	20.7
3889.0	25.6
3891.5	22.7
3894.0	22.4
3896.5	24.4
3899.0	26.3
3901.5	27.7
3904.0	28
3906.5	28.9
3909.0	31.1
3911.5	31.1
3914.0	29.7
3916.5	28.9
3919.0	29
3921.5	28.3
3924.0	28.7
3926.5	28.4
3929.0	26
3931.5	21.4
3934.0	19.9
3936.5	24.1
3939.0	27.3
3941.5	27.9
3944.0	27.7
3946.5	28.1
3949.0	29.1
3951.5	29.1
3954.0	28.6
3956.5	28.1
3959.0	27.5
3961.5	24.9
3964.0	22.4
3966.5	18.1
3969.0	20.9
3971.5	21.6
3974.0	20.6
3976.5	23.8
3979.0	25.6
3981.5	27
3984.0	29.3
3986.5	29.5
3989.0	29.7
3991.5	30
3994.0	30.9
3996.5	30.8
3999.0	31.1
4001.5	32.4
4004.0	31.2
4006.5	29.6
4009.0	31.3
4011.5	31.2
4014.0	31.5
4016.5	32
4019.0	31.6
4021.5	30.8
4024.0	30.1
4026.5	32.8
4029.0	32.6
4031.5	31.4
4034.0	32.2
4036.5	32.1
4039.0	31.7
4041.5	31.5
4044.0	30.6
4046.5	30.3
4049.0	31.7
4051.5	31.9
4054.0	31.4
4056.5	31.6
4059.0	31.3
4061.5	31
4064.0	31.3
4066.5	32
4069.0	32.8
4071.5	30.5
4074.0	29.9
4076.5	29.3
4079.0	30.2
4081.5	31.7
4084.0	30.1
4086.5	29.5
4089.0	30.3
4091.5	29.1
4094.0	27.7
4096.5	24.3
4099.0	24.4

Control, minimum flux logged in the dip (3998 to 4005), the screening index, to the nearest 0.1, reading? 31.1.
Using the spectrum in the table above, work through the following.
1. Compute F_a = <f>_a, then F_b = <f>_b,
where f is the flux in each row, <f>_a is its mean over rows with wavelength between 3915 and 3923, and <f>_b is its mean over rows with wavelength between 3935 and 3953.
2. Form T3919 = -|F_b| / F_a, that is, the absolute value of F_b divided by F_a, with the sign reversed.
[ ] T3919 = -0.96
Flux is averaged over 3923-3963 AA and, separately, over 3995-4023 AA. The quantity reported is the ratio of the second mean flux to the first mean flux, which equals 1.17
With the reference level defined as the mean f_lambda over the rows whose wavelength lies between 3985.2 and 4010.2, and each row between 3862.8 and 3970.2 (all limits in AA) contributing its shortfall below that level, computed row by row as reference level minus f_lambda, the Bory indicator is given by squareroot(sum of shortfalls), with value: 14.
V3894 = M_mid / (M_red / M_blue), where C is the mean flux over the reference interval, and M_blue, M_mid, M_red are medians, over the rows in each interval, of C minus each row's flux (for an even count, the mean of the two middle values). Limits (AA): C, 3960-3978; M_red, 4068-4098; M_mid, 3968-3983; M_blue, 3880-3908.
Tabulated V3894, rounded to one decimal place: -0.3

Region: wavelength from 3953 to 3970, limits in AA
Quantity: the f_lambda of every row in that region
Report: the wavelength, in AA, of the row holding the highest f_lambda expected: 3954.0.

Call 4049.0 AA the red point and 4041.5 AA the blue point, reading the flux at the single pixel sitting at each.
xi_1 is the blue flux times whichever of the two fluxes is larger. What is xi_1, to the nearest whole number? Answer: 999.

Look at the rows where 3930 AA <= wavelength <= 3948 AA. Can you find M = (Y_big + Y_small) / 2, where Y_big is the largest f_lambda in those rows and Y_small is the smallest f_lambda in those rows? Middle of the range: 24.0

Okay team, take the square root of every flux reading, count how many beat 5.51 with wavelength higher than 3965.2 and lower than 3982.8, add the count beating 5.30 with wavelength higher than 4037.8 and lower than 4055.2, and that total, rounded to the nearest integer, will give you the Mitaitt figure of 7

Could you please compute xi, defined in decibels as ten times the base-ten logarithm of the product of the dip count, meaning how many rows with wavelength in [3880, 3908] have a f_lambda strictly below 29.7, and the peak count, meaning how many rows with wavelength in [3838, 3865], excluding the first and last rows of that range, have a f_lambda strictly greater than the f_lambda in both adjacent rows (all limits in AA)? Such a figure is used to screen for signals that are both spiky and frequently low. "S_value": 15.2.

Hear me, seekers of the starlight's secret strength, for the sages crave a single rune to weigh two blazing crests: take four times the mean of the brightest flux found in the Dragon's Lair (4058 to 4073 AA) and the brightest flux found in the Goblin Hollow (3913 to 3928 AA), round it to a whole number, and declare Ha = 125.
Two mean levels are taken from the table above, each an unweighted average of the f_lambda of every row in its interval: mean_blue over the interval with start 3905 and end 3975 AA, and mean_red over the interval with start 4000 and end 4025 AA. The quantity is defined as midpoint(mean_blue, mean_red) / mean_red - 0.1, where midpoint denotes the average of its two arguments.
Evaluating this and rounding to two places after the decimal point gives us 0.82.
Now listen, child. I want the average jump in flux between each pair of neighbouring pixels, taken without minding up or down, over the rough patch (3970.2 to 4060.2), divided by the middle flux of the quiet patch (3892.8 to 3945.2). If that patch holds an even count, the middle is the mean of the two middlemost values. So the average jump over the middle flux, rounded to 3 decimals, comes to 0.030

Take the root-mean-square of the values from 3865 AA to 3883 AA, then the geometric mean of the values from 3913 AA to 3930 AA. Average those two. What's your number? 27.9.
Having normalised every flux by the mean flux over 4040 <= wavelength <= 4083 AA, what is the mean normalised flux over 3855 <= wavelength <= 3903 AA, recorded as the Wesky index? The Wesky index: 0.84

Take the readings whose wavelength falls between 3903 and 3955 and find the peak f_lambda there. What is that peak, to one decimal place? 31.1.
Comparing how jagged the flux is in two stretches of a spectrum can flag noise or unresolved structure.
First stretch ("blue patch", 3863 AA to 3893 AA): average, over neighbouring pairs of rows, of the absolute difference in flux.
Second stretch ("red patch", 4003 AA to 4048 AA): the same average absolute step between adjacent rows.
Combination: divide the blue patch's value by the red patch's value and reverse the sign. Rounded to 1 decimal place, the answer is -2.3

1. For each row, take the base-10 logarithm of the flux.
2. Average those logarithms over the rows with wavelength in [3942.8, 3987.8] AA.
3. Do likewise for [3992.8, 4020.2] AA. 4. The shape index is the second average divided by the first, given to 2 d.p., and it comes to 1.06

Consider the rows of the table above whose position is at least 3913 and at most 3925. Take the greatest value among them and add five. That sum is 34.7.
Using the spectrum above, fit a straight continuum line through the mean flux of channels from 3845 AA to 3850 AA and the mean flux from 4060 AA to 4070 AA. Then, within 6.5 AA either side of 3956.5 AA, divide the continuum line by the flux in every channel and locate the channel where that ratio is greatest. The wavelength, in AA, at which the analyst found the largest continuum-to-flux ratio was 3961.5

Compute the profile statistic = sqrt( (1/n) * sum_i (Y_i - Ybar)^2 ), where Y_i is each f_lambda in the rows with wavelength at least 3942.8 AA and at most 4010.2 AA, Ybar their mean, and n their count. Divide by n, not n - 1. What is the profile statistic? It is 3.76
